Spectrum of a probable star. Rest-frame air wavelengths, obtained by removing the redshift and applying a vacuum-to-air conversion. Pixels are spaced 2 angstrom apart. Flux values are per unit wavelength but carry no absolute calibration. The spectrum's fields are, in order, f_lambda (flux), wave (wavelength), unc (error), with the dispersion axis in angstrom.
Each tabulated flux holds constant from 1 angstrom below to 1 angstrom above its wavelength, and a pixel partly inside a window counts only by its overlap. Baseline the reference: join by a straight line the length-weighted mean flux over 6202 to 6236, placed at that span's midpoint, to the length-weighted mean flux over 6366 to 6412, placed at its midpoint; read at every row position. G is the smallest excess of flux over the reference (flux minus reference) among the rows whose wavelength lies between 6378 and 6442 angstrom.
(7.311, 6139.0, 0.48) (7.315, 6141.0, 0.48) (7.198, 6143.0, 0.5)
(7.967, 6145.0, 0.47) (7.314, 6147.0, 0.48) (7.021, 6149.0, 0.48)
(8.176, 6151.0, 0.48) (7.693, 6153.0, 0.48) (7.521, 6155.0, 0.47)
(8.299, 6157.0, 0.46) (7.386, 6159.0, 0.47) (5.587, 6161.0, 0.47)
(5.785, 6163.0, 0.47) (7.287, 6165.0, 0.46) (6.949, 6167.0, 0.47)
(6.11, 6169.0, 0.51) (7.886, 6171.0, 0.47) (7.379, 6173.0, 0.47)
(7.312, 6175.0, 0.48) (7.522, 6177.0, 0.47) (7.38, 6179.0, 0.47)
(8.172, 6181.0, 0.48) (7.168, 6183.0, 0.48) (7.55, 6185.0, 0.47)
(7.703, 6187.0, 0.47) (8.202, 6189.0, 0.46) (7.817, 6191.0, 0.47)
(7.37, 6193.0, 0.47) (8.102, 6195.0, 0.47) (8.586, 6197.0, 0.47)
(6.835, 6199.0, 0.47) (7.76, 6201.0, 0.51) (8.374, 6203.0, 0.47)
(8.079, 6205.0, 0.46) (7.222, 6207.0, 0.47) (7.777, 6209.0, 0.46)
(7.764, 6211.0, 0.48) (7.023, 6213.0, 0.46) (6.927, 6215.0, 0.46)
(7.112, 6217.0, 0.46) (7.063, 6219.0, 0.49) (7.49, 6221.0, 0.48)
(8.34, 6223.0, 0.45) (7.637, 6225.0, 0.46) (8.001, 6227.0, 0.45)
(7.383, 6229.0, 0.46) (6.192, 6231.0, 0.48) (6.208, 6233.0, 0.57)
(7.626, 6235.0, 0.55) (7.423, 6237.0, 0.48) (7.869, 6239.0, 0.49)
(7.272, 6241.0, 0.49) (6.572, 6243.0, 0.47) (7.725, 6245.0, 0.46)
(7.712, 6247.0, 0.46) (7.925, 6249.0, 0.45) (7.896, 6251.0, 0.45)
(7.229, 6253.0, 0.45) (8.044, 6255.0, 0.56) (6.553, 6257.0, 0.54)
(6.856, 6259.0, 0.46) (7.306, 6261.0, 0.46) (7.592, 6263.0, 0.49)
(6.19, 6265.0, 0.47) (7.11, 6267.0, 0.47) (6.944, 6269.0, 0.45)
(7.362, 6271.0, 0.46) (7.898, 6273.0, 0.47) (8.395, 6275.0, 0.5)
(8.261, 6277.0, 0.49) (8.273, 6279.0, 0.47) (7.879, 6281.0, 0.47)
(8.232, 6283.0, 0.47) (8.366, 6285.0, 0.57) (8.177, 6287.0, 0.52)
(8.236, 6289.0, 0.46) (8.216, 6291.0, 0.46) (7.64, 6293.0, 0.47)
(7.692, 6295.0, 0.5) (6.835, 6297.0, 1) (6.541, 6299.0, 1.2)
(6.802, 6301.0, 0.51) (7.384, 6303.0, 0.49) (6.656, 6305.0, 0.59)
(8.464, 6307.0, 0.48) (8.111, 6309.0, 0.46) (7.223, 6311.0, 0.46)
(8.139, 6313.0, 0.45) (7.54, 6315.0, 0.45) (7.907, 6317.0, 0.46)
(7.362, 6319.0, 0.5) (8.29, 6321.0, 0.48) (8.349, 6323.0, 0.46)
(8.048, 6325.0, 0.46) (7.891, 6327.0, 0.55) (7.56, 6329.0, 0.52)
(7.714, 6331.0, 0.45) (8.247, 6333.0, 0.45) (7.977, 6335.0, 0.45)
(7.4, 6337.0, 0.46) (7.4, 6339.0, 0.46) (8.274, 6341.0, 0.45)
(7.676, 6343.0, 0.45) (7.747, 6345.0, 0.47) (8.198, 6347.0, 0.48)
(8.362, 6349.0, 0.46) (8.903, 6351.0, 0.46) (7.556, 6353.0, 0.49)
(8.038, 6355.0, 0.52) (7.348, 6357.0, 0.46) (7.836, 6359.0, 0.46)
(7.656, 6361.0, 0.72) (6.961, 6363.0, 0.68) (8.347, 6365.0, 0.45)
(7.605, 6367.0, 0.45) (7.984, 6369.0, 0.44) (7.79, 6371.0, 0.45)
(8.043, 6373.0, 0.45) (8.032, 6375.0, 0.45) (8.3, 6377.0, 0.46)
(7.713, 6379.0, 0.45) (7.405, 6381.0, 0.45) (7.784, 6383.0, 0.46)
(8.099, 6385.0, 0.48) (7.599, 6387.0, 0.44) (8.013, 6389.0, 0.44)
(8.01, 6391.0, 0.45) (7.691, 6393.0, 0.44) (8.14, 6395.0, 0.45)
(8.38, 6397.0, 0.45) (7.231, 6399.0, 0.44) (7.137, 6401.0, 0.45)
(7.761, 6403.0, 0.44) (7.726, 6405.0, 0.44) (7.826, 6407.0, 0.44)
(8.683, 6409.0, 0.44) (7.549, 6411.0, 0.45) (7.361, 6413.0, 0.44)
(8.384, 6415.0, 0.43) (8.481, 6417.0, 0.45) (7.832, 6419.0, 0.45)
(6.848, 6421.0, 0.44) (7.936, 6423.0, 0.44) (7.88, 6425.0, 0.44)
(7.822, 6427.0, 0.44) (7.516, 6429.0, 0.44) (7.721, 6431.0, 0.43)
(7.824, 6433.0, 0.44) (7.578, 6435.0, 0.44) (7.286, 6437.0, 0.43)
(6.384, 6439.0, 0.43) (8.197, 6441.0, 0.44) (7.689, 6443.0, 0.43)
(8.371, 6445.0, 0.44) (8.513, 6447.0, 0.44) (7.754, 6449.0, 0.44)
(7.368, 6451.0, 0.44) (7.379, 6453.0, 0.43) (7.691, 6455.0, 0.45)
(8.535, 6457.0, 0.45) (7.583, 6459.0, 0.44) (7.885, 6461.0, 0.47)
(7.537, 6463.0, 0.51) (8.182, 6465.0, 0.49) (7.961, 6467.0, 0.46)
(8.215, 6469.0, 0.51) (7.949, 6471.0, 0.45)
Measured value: -1.59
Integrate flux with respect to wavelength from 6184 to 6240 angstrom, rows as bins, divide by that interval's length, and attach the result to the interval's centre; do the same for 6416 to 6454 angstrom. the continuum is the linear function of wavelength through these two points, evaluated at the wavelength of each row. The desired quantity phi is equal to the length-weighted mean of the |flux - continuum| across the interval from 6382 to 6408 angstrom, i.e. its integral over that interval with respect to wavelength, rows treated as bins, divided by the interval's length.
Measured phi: 0.287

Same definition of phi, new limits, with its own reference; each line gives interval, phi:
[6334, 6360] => 0.391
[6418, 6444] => 0.326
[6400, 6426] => 0.397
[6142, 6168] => 0.591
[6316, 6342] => 0.371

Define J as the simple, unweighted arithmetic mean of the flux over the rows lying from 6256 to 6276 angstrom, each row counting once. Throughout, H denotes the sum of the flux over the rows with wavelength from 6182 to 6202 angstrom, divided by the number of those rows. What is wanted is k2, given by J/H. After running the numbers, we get 0.94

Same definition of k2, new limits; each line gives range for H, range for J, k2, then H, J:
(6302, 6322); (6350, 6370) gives 1.02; 7.71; 7.8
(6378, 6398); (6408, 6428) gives 1.00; 7.88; 7.9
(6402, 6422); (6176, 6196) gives 0.98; 7.85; 7.7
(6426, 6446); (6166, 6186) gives 0.96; 7.64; 7.3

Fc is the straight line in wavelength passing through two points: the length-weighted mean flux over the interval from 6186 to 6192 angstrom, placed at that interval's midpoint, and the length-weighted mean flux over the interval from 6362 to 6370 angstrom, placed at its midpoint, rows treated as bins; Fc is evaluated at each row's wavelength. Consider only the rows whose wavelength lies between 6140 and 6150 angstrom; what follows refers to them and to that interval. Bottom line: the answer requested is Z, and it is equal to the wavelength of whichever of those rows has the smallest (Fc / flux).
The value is 6145.0 angstrom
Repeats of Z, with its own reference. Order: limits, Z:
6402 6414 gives 6409.0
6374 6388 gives 6377.0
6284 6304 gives 6285.0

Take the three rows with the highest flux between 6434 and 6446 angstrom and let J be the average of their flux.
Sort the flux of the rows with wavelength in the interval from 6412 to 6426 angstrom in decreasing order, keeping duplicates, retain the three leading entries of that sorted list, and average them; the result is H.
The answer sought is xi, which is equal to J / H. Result 0.978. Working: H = 8.27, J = 8.09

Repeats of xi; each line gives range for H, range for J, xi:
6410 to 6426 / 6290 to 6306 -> 0.949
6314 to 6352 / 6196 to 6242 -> 0.988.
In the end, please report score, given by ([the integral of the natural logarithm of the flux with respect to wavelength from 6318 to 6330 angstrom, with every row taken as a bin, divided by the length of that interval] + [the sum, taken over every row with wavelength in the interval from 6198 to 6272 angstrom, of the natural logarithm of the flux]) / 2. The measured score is 37.9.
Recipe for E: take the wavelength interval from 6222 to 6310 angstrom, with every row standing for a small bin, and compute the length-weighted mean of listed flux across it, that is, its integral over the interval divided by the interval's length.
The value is 7.5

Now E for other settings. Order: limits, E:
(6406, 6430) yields 7.8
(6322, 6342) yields 7.9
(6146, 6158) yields 7.7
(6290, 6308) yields 7.4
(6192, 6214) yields 7.7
